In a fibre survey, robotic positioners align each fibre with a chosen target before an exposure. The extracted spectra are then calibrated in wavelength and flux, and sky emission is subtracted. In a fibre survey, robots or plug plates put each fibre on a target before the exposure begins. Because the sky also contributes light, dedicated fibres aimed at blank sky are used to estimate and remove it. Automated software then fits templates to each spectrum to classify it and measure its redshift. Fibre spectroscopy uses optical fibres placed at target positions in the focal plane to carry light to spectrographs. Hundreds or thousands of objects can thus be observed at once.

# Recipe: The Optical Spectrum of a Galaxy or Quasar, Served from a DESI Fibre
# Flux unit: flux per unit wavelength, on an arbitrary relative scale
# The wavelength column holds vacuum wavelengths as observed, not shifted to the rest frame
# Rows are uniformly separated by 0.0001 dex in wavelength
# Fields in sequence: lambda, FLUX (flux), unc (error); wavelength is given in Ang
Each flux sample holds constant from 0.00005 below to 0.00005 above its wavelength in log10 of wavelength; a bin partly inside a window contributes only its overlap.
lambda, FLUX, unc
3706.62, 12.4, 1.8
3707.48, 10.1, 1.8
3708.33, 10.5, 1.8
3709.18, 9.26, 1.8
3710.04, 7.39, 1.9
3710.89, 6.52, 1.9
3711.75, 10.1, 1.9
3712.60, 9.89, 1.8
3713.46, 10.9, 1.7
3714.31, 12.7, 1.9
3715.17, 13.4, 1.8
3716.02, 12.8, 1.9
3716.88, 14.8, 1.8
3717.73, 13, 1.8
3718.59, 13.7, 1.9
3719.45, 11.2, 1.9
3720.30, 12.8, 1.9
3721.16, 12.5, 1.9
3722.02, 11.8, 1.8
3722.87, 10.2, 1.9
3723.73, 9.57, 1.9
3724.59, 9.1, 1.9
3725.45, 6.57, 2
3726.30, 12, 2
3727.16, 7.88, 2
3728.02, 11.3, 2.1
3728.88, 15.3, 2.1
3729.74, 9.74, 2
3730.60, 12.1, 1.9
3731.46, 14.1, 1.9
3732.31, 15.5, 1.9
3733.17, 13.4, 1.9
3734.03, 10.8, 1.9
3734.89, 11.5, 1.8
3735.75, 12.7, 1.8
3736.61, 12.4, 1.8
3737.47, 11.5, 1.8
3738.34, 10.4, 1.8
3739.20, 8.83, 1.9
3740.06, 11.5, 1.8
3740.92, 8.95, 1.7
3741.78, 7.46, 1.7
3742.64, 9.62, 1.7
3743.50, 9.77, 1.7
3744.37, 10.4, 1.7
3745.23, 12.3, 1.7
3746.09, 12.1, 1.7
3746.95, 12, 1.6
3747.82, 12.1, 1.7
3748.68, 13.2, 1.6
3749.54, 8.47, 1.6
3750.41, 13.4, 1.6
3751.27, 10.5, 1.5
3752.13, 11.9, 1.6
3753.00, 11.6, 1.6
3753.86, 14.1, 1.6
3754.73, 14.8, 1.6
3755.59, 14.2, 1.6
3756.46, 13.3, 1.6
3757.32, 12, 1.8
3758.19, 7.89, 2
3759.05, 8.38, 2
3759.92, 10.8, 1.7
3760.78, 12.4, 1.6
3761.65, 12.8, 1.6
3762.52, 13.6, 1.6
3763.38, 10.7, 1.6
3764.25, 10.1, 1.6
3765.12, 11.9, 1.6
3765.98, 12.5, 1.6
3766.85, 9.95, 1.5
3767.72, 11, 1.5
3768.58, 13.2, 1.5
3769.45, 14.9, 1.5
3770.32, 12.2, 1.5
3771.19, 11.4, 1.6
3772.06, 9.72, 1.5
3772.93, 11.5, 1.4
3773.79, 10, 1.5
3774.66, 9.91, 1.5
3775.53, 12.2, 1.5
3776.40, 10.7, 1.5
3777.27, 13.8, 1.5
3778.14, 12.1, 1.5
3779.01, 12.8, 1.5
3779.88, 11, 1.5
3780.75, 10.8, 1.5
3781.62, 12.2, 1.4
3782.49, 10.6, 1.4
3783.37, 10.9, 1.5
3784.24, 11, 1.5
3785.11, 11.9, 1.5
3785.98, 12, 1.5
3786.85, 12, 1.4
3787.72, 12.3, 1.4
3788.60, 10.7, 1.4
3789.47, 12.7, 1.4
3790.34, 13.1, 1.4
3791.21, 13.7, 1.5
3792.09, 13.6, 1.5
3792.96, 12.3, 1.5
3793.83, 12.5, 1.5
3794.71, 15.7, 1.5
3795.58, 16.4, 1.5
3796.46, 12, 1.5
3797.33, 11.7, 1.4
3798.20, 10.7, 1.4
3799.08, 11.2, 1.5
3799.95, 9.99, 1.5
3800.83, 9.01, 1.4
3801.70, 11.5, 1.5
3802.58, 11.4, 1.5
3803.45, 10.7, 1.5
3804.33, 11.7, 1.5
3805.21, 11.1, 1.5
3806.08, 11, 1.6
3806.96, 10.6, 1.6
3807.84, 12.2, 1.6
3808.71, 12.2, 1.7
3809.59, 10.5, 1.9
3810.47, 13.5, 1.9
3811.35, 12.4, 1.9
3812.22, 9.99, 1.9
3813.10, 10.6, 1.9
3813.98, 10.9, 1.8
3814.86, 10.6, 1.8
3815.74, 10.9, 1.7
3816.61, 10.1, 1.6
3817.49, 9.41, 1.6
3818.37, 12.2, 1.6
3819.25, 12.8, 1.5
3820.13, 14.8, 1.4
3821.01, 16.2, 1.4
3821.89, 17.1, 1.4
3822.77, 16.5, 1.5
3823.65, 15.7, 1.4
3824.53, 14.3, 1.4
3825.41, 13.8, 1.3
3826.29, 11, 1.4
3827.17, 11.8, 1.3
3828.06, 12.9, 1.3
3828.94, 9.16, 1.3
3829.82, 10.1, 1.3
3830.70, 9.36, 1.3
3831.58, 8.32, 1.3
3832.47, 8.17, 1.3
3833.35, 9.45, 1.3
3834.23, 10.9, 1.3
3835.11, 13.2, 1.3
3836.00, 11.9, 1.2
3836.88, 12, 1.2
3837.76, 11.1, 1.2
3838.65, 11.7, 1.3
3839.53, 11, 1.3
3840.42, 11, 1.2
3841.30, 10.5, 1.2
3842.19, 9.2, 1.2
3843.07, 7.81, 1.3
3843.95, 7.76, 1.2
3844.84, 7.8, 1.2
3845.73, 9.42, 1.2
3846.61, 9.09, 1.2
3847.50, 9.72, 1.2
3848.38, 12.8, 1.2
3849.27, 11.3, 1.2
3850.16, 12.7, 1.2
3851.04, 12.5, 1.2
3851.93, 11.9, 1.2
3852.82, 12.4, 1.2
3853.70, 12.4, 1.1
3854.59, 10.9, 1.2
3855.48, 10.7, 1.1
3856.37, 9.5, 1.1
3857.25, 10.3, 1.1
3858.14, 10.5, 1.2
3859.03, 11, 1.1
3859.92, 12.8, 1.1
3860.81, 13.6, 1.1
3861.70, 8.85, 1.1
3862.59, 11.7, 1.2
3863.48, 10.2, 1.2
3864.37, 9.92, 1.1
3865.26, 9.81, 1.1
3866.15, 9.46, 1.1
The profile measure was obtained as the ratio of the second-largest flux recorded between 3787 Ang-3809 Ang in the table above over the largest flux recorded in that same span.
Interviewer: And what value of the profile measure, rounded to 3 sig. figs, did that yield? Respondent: 0.957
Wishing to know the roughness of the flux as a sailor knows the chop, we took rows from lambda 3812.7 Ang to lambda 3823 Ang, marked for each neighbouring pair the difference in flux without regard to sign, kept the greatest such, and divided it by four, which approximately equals 0.70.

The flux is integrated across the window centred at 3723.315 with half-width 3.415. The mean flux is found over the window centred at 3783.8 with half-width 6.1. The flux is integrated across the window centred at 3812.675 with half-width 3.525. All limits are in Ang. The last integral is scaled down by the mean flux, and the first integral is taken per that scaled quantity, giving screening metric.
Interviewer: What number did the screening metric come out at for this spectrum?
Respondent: 11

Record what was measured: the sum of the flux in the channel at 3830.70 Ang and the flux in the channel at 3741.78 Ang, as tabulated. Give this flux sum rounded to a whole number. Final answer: 17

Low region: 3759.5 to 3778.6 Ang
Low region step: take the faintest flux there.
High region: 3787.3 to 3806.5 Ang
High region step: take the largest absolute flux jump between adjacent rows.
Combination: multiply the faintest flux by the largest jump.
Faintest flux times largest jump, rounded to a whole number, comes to 43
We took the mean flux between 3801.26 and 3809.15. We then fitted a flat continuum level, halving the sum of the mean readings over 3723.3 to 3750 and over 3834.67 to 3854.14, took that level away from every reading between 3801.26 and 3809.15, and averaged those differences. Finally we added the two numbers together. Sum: 11.8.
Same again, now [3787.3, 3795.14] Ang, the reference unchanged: 14.9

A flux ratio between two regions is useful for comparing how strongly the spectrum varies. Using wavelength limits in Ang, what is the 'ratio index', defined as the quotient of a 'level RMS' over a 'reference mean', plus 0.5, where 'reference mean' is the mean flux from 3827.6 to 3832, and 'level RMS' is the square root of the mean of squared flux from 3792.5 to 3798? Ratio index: 1.86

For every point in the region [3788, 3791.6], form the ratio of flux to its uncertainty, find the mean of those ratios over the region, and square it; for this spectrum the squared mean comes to 77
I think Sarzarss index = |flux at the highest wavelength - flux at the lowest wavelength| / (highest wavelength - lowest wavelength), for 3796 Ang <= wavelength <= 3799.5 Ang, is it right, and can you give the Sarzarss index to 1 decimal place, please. 0.3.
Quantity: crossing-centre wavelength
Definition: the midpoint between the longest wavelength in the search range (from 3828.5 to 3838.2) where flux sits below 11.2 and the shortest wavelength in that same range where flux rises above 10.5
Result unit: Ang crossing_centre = 3836.0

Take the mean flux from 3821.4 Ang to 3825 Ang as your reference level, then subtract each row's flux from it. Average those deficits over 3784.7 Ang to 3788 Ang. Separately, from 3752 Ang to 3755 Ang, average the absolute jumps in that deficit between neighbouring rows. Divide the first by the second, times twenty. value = 66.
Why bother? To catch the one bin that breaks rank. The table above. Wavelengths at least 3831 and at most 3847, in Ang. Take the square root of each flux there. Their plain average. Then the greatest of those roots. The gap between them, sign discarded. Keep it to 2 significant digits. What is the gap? 0.48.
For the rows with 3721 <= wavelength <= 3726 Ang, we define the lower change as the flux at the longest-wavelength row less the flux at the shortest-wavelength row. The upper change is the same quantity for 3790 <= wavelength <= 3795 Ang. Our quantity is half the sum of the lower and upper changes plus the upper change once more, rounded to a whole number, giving 1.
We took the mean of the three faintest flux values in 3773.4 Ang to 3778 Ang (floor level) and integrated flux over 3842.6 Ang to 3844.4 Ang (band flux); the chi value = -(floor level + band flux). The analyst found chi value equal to -24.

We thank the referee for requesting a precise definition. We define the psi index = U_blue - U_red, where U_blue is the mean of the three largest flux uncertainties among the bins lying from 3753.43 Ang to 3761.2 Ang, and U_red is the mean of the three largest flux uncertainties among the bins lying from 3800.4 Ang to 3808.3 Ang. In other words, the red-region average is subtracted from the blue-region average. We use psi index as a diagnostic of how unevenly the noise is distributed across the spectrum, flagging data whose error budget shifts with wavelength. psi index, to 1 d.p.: 0.3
